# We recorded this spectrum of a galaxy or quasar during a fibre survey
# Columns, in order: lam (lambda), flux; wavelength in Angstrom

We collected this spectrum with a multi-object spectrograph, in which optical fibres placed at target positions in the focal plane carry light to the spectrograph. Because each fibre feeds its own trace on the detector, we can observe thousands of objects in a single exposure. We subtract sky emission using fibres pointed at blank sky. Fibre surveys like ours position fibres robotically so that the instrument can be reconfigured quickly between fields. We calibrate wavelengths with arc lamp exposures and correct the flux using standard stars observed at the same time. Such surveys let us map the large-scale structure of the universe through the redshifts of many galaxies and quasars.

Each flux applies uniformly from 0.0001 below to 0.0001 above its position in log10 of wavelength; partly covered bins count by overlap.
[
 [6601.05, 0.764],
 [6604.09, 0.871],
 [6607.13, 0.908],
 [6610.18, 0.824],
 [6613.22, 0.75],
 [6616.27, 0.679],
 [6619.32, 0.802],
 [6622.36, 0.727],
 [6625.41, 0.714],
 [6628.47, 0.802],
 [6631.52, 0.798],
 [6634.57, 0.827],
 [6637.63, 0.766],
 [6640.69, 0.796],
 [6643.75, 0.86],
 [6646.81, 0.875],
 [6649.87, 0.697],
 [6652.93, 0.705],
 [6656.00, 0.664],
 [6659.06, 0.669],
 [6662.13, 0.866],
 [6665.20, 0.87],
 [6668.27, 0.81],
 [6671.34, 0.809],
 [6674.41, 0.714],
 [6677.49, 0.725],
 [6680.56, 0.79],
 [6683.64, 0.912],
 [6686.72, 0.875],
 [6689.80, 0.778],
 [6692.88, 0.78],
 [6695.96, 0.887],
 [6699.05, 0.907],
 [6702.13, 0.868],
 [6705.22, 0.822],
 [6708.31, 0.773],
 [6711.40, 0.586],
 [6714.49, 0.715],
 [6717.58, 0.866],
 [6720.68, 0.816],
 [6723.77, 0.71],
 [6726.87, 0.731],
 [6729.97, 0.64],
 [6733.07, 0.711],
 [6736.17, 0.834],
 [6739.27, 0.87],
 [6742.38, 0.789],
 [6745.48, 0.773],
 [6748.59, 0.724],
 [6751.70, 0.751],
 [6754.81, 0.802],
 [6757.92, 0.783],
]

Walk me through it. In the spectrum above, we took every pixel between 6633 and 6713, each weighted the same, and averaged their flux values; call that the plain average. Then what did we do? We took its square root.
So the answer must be 0.891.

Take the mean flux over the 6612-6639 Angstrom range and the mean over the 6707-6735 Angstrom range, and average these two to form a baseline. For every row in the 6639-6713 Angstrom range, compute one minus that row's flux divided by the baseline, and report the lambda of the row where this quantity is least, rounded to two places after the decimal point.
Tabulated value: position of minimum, 6683.64 Angstrom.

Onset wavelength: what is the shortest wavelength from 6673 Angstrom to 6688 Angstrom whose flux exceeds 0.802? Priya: 6683.64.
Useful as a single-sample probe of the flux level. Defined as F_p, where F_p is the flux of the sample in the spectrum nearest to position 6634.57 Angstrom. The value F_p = 0.827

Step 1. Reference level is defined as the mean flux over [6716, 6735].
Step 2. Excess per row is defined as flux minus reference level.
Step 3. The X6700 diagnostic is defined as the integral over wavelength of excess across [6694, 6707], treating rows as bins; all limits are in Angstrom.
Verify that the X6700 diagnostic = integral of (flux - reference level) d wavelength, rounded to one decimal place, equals 1.5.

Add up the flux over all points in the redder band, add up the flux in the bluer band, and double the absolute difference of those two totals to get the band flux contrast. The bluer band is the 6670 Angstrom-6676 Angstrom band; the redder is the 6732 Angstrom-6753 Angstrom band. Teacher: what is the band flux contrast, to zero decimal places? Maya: 8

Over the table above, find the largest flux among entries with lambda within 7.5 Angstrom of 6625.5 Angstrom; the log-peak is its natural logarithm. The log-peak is -0.221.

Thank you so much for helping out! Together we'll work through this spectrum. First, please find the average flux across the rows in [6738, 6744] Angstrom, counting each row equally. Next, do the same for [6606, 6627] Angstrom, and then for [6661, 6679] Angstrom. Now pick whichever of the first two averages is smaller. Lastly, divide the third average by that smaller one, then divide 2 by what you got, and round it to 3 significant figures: 1.93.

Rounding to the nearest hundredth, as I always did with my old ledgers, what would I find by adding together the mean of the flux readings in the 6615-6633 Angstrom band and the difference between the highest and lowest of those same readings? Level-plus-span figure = 0.88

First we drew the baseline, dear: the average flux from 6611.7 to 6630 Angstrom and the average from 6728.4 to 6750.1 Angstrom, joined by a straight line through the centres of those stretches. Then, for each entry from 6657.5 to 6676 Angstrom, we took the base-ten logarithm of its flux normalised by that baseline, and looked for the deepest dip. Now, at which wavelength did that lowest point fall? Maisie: 6659.06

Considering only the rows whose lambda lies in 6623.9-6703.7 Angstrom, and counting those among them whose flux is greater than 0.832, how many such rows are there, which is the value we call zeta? 9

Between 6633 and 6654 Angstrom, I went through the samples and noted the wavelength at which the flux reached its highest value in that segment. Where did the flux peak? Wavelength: 6646.81 Angstrom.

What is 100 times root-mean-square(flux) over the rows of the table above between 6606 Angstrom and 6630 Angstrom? 78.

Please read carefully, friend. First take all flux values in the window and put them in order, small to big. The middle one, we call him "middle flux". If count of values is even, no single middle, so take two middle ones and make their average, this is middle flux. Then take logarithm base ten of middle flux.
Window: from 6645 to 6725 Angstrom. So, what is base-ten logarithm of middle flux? -0.0972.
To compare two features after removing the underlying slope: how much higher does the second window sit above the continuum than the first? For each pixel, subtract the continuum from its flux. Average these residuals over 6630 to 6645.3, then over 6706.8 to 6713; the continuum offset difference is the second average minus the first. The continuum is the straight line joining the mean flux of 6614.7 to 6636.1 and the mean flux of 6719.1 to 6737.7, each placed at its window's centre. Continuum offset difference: -0.11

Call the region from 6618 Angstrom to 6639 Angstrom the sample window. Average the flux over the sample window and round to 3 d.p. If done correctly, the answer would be 0.777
